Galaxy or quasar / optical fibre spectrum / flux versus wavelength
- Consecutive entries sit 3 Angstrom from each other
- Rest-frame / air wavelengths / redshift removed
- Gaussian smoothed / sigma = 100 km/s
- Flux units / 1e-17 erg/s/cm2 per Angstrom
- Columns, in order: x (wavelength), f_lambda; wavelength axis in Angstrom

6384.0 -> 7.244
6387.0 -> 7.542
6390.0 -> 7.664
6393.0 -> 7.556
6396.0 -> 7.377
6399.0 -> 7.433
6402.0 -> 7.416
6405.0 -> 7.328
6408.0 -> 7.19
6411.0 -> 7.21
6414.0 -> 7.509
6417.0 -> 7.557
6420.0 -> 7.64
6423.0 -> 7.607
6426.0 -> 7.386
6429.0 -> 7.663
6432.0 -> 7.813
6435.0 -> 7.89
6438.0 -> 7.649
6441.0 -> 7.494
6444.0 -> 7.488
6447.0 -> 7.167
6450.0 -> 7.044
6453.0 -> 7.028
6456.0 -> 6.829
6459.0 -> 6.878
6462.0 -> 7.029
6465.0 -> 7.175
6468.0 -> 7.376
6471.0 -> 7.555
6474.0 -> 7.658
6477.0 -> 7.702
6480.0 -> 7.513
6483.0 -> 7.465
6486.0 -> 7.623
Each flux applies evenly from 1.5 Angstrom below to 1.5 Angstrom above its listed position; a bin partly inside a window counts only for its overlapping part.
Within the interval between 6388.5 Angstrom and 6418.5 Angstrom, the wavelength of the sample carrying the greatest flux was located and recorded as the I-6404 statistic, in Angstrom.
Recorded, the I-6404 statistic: 6390.0 Angstrom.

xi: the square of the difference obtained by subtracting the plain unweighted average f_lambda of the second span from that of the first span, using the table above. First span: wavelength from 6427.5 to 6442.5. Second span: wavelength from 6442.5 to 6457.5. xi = 0.35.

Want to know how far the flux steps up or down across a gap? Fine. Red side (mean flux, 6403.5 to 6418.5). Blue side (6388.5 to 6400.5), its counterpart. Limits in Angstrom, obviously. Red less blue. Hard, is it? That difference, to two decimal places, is -0.15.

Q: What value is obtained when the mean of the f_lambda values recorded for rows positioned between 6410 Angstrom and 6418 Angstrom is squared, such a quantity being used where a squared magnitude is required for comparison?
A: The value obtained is 55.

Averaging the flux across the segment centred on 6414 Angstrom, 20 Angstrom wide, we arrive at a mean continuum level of 7.4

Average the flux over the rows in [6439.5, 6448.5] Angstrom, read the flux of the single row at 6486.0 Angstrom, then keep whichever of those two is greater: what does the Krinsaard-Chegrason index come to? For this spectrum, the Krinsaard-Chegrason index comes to 7.623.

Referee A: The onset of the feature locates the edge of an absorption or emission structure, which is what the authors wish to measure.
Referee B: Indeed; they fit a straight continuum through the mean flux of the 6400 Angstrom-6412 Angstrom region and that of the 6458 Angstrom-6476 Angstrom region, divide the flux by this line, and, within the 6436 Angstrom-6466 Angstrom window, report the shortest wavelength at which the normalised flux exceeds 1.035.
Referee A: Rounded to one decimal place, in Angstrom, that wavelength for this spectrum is 6438.0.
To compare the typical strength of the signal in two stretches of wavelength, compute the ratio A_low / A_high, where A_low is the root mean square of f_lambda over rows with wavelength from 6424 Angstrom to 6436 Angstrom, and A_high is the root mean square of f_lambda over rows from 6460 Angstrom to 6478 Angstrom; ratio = 1.04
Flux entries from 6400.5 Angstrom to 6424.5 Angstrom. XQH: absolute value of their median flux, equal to 7.46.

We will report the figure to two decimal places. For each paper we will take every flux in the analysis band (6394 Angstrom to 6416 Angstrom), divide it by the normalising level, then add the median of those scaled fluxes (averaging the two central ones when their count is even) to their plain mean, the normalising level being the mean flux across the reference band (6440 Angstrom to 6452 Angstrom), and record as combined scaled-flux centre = 2.02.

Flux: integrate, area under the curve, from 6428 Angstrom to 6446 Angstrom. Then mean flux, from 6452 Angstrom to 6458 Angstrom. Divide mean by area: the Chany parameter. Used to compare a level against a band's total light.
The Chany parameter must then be 0.050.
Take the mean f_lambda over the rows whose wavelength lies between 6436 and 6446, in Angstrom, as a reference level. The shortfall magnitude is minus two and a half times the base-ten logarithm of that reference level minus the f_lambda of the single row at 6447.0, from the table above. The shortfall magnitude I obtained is 1.1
